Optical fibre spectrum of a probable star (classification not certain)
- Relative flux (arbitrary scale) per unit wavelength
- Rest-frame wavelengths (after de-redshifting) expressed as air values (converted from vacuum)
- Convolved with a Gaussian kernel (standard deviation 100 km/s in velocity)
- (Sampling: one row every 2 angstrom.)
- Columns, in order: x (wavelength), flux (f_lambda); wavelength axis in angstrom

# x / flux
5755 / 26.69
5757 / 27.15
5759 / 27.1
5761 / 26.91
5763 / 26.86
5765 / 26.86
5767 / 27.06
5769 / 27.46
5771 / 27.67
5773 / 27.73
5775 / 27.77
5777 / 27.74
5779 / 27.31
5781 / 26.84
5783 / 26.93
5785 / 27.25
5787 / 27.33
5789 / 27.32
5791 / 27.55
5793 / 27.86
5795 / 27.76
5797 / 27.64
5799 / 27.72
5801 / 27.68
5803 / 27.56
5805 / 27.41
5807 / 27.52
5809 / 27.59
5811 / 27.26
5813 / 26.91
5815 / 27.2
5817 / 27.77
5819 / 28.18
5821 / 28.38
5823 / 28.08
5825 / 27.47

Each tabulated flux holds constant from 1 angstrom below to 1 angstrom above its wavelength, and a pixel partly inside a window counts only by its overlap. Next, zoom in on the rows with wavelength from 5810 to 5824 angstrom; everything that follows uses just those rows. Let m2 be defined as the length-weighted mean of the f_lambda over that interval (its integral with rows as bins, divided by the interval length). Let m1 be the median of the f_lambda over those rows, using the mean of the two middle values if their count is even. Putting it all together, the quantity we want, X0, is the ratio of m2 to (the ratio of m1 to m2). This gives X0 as 27.6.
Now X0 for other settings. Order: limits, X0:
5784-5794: 27.6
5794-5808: 27.6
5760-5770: 27.2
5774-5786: 27.3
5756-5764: 27.0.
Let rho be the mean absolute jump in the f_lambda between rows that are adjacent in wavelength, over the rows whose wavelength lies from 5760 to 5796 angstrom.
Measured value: 0.178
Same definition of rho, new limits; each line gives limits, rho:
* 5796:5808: 0.100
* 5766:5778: 0.148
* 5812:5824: 0.354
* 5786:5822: 0.205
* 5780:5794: 0.173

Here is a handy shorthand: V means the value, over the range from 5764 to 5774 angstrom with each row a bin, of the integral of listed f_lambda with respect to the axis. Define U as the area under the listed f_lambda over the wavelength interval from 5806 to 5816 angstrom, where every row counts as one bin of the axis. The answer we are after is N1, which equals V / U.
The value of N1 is 1.00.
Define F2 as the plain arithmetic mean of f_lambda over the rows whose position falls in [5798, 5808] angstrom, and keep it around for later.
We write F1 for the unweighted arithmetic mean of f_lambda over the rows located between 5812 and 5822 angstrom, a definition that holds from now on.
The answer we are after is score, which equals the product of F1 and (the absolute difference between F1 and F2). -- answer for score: 3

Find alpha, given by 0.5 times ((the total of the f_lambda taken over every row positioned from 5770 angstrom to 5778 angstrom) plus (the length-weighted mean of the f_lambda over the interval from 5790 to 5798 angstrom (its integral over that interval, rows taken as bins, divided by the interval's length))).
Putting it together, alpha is 69.3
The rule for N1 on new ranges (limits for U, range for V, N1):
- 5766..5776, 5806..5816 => 0.99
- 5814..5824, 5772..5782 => 0.98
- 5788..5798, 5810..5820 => 0.99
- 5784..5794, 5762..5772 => 0.99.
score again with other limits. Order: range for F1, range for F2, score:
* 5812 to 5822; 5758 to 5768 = 20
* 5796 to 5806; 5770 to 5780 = 1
